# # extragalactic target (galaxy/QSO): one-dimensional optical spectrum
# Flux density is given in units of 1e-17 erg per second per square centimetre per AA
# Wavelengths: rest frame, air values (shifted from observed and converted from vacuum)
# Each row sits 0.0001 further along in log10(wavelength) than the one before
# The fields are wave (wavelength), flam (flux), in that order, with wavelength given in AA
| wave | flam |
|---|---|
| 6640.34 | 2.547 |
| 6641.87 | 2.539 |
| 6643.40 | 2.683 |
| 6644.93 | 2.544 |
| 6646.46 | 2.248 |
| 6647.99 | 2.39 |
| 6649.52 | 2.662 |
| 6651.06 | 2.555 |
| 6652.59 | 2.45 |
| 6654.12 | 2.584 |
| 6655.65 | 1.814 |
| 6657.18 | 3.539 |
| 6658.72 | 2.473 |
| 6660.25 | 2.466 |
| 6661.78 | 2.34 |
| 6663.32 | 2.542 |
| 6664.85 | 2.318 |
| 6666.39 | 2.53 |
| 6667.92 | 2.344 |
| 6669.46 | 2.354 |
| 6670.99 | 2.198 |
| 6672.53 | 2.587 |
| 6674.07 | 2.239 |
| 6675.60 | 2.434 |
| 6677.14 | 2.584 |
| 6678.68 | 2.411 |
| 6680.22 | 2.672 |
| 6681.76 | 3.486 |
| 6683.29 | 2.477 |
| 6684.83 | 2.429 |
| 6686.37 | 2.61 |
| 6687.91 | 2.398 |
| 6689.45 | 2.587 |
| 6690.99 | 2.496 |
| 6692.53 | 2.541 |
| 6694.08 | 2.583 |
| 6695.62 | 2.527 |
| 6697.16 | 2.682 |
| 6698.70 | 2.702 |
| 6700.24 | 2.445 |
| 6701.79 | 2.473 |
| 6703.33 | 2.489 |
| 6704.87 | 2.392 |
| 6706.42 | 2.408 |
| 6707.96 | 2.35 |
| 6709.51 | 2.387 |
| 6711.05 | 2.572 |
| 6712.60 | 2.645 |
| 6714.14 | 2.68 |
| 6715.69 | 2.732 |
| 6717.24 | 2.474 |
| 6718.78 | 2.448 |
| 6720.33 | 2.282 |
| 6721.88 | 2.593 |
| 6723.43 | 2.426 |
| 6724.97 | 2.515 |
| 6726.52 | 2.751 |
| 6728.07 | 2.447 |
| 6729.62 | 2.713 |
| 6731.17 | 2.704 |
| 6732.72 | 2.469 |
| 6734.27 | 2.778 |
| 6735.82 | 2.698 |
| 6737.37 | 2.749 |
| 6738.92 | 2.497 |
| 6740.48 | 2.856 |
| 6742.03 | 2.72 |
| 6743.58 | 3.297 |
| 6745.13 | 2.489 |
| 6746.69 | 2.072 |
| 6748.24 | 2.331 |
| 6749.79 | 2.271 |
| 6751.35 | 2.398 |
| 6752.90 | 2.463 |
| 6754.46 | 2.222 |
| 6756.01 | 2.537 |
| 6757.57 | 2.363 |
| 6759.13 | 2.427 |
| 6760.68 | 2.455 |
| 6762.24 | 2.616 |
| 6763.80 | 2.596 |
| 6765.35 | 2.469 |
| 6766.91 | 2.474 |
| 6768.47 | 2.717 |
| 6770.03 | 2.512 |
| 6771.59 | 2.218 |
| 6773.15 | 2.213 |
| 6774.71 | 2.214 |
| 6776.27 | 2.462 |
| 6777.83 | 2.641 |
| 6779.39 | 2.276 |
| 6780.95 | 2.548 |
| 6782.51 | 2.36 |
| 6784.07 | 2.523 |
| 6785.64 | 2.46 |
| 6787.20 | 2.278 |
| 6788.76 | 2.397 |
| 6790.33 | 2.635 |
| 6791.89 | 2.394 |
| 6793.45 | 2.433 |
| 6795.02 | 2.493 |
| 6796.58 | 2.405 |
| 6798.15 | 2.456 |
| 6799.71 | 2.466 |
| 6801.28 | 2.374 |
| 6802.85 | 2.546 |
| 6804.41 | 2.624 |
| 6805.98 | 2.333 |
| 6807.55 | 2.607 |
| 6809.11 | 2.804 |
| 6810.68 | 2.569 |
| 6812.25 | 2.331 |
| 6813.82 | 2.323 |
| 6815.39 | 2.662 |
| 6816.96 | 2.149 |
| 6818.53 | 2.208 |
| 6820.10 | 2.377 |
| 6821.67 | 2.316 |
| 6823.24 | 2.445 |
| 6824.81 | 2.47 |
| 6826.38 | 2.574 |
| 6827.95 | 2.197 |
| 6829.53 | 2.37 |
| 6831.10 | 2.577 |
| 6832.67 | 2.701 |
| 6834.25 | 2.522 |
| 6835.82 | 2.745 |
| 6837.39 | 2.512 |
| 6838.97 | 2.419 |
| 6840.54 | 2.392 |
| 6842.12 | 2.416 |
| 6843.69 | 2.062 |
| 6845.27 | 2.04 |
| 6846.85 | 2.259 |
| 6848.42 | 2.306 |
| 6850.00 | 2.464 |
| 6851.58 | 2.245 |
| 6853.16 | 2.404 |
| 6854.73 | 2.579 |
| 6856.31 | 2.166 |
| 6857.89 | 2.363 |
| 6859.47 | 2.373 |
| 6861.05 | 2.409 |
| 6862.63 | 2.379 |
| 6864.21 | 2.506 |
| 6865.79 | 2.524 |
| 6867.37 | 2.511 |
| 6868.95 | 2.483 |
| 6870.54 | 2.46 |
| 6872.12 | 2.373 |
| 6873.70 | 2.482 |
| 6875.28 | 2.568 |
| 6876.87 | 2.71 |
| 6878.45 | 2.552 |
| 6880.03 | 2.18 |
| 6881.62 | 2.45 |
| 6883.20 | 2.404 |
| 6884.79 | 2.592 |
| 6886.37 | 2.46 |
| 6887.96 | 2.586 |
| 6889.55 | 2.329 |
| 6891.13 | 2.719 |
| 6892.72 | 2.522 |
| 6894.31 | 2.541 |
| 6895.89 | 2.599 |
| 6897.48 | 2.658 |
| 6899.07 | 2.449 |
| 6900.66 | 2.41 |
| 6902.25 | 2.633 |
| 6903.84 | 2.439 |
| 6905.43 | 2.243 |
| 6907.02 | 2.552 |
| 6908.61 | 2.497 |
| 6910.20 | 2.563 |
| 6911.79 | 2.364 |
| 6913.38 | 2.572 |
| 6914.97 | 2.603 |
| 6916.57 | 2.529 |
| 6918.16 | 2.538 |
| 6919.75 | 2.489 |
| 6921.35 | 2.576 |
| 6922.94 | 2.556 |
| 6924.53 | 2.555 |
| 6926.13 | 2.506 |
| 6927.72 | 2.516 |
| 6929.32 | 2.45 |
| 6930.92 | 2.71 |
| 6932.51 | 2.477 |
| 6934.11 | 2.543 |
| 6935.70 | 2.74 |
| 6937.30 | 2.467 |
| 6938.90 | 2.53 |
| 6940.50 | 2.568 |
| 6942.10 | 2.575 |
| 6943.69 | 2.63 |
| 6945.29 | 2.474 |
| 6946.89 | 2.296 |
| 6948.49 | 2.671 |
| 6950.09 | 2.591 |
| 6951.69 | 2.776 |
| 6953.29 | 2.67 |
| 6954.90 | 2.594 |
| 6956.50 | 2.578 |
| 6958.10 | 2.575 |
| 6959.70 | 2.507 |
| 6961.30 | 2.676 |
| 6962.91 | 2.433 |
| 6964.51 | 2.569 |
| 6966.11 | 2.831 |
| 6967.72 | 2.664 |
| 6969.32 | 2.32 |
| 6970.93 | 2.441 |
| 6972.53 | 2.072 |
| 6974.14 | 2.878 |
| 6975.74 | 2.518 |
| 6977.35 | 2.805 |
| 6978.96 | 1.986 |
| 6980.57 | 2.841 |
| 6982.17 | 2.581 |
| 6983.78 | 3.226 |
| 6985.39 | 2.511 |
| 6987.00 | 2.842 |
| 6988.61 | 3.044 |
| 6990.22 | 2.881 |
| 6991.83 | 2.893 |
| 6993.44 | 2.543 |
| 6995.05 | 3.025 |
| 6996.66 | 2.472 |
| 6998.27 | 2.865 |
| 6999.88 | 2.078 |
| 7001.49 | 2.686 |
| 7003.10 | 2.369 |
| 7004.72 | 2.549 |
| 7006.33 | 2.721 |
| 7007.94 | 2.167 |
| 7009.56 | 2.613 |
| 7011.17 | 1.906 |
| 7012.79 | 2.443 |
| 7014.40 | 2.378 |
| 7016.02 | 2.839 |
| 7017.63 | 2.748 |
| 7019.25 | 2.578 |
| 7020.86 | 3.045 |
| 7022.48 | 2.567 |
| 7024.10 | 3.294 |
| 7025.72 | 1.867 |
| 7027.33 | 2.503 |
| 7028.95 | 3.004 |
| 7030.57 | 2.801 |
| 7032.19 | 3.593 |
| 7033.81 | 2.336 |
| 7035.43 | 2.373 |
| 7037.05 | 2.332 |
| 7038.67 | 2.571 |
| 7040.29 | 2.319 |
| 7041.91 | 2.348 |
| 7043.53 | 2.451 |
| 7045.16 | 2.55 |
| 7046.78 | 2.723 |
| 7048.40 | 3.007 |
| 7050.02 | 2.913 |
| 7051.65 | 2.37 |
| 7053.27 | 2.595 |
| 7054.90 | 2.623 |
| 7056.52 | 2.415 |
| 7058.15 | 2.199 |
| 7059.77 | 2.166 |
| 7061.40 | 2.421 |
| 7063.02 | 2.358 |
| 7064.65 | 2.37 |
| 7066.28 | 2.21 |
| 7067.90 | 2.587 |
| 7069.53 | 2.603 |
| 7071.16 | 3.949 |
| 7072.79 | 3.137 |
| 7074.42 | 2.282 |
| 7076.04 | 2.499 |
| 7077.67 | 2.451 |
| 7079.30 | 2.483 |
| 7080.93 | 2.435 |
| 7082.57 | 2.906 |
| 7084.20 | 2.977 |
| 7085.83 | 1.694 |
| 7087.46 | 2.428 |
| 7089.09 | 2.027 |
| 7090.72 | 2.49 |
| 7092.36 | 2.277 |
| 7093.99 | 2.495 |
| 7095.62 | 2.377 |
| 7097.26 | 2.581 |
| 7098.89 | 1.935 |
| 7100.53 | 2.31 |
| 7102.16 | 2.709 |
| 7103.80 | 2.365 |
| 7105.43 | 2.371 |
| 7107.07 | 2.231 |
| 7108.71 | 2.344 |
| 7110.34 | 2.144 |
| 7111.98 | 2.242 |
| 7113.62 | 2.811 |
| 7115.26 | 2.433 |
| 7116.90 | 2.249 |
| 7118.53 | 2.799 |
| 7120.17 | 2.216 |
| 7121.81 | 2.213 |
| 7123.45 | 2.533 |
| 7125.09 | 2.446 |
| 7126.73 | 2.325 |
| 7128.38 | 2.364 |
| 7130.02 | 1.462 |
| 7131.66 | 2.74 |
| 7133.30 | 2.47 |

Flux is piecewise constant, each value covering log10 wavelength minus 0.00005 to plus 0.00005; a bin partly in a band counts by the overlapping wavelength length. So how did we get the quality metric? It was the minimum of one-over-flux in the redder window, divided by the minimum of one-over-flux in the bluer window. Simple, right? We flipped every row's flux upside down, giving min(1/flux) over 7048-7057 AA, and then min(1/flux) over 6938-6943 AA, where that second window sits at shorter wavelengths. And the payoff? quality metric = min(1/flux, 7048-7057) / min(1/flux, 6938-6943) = 0.86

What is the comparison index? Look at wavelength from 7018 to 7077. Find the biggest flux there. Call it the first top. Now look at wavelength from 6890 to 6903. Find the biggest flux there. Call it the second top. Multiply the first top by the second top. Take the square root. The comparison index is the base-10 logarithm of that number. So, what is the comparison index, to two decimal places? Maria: 0.52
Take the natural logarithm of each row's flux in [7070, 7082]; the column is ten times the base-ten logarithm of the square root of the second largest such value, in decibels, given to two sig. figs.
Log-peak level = 0.29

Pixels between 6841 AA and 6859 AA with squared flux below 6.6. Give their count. 10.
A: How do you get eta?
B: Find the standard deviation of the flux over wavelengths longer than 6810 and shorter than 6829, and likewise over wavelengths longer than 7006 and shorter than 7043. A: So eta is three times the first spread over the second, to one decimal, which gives 1.2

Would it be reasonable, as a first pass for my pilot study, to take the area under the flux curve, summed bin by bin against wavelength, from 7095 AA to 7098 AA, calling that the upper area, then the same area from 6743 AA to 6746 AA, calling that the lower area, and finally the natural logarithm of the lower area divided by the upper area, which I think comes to 0.1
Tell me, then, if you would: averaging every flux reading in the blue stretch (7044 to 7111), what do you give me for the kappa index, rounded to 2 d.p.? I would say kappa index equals 2.49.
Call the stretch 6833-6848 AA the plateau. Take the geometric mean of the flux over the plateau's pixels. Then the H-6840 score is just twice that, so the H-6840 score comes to 4.73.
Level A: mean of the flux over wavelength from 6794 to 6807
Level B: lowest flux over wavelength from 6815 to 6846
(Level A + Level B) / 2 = 2.25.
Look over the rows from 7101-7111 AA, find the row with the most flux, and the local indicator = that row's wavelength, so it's 7102.16 AA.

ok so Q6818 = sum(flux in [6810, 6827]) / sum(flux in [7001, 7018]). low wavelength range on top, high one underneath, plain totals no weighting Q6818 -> 0.964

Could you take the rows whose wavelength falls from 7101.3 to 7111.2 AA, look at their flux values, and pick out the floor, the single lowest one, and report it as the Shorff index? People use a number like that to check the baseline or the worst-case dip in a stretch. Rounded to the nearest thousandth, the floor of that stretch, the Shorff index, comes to 2.144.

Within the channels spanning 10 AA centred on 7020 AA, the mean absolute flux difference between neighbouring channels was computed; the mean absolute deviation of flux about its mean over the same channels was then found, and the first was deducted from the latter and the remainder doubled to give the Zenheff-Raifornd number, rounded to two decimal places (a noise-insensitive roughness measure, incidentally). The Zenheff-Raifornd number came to -0.34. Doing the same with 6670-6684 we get -0.36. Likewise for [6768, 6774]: 0.06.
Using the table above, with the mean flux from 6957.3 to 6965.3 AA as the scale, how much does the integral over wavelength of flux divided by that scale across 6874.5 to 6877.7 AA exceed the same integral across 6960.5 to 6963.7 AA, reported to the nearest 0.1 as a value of 0.1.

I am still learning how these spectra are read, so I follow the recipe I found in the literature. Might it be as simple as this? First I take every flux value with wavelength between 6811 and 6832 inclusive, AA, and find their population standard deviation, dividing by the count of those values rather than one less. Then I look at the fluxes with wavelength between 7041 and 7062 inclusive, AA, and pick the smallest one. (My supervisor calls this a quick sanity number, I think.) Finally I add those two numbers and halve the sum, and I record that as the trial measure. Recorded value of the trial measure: 1.16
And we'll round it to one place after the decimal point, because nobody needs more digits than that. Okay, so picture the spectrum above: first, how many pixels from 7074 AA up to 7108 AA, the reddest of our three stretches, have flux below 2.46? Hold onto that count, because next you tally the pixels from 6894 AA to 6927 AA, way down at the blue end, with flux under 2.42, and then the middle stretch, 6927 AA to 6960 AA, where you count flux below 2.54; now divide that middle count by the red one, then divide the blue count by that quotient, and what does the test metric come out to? 4.9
